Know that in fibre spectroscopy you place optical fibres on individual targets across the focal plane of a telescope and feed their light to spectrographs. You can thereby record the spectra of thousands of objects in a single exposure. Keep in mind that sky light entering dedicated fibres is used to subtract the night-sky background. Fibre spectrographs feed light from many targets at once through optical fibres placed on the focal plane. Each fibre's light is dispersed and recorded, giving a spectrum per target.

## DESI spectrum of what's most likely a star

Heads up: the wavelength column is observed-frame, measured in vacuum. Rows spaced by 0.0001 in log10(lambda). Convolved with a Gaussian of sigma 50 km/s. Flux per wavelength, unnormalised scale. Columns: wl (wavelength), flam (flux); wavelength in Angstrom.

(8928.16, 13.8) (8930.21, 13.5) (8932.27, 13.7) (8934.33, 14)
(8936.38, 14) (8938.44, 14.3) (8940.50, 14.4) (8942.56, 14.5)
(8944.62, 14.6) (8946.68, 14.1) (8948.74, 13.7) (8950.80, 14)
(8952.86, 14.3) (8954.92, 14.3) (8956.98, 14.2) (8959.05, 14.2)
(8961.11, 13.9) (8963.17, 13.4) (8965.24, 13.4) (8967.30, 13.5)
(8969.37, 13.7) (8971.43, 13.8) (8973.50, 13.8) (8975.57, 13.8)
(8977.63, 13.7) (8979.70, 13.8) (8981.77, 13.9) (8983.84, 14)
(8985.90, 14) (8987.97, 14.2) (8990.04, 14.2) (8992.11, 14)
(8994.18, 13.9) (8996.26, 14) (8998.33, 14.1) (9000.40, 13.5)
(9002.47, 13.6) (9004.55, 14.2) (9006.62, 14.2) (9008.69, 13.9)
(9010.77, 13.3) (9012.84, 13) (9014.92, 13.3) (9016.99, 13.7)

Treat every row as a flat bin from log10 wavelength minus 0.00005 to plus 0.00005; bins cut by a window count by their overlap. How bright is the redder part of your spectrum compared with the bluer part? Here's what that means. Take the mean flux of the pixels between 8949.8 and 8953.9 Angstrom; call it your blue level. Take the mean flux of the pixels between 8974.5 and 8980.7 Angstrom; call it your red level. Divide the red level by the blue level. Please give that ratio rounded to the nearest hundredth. 0.97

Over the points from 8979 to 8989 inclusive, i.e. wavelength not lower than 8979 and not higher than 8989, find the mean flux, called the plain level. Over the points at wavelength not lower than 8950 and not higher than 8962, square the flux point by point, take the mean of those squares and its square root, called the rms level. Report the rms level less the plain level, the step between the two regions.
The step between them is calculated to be 0.2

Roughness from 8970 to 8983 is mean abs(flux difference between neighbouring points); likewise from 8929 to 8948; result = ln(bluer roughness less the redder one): -2.0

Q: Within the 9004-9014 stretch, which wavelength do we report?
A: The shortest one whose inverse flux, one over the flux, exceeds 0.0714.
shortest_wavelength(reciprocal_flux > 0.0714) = 9008.69 Angstrom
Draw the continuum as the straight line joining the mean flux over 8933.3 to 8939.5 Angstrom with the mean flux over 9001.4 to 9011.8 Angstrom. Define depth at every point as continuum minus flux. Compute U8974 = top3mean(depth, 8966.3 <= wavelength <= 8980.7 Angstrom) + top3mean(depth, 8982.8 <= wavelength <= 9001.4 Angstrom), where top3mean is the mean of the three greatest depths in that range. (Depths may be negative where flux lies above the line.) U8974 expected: 0.43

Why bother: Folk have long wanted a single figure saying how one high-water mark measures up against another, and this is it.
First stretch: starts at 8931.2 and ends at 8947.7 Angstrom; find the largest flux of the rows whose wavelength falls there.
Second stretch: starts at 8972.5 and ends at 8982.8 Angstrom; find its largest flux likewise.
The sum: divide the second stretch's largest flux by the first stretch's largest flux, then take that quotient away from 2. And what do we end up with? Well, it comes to 1.05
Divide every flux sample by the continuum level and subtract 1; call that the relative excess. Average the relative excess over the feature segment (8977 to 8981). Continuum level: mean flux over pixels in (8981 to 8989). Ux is -0.020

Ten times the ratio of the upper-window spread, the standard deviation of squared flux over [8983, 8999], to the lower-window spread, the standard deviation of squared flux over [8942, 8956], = 3.5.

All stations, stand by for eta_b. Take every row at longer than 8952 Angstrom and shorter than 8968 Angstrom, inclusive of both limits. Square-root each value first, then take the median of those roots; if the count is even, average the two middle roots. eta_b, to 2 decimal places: 3.75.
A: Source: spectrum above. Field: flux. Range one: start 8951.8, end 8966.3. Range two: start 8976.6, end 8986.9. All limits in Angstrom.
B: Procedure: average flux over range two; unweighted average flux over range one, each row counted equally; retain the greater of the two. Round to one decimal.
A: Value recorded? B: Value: 14.0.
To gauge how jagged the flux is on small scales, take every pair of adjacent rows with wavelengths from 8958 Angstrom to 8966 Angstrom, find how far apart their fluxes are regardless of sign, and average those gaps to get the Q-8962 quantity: 0.27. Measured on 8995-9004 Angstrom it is 0.27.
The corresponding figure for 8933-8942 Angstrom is 0.13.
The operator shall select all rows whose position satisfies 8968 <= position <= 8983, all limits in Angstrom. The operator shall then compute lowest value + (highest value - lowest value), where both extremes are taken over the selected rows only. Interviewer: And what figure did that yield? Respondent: 13.9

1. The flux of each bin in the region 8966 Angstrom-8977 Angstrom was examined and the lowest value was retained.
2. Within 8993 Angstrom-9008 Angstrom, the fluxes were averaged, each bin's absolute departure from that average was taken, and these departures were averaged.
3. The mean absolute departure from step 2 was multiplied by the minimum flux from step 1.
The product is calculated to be 3.0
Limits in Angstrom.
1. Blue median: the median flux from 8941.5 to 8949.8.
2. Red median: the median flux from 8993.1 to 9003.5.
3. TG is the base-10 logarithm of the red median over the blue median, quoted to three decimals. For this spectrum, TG -0.012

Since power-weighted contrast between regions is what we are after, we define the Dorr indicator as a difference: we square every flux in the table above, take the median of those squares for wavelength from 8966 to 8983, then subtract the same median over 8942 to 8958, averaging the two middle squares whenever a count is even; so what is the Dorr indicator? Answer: -13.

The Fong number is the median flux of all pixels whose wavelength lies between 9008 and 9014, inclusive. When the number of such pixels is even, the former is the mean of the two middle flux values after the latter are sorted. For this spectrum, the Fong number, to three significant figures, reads 13.3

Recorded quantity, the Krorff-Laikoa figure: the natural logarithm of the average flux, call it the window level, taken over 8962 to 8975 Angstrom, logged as 2.61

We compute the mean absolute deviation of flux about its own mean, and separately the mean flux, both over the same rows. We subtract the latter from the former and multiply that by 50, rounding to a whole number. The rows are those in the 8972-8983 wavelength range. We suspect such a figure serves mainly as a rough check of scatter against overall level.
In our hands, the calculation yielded -688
